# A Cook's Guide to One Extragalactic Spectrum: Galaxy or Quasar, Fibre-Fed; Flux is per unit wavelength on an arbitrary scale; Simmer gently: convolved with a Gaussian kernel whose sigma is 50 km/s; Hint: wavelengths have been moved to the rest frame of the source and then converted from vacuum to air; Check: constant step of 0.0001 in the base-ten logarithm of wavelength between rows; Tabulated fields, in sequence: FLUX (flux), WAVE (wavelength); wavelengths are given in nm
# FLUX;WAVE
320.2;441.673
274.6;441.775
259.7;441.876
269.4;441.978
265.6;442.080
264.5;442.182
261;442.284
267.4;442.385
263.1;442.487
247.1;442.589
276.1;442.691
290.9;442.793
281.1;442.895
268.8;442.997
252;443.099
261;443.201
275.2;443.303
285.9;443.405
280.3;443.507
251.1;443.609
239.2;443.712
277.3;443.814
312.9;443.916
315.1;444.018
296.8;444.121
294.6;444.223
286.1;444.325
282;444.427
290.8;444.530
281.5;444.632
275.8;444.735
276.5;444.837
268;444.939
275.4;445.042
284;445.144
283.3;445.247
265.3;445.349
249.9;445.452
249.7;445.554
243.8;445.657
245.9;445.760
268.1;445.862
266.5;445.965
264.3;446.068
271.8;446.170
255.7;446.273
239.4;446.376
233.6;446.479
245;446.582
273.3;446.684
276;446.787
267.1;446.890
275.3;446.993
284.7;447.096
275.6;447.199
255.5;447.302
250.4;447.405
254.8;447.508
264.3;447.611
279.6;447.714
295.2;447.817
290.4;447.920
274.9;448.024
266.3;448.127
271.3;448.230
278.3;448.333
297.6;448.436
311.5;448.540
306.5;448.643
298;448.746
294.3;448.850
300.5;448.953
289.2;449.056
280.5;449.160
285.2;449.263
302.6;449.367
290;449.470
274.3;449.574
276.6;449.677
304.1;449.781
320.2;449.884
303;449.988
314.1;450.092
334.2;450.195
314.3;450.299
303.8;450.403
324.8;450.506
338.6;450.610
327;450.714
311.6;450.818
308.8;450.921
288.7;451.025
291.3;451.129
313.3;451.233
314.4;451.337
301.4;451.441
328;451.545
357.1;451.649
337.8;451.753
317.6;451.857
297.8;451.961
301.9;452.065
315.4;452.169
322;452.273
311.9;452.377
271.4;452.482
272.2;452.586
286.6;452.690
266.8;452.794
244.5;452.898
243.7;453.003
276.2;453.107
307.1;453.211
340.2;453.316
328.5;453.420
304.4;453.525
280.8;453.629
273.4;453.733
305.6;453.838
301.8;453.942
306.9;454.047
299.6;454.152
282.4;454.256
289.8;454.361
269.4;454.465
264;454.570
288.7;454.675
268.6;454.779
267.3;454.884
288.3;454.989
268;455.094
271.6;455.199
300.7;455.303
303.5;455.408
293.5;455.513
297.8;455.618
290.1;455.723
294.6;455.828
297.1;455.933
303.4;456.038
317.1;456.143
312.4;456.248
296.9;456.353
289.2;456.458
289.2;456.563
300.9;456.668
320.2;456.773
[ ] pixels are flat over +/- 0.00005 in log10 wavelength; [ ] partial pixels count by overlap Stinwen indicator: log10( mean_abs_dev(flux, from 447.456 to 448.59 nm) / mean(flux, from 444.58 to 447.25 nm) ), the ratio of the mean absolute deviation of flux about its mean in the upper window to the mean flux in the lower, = -1.30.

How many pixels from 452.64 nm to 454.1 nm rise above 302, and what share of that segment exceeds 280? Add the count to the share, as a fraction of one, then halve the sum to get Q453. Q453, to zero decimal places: 3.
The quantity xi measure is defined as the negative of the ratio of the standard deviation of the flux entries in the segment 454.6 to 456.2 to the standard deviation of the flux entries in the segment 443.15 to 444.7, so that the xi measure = -0.74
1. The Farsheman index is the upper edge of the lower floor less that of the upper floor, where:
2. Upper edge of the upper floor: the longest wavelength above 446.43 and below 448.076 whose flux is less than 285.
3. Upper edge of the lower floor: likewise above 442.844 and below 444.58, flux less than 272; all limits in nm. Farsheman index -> -4.31 nm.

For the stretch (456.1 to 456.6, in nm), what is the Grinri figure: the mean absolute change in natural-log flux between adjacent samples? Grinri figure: 0.023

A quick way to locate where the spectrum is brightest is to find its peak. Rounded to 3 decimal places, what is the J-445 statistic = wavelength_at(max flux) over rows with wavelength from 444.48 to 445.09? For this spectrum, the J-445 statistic 444.530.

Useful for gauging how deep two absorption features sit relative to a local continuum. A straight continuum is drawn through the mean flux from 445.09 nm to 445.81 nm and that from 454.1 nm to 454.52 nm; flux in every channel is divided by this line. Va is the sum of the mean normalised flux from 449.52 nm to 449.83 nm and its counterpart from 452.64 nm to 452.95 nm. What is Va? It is 1.99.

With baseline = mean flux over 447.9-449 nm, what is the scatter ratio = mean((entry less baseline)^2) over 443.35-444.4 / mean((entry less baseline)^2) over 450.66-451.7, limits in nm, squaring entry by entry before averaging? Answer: 0.6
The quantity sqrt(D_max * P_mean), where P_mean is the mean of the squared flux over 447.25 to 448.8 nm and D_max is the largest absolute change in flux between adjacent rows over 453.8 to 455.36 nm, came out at 1512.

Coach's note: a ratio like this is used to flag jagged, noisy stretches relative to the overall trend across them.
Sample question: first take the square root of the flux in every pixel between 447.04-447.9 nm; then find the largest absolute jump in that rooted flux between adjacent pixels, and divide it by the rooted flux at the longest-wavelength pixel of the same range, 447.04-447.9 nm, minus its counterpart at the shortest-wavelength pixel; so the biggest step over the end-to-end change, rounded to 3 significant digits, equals 2.00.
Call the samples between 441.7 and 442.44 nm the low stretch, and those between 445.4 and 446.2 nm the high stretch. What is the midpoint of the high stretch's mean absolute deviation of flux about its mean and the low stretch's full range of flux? 13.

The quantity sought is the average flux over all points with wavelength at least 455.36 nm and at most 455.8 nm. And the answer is 296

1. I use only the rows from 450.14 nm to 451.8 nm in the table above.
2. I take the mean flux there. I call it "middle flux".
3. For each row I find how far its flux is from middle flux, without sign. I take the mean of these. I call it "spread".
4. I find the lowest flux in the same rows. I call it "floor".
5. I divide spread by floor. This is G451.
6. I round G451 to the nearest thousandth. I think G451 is 0.051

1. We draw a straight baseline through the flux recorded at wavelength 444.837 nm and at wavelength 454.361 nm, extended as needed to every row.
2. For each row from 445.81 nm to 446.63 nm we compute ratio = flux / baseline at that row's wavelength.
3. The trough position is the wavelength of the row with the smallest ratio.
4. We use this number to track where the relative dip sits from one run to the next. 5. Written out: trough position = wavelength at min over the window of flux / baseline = 446.479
